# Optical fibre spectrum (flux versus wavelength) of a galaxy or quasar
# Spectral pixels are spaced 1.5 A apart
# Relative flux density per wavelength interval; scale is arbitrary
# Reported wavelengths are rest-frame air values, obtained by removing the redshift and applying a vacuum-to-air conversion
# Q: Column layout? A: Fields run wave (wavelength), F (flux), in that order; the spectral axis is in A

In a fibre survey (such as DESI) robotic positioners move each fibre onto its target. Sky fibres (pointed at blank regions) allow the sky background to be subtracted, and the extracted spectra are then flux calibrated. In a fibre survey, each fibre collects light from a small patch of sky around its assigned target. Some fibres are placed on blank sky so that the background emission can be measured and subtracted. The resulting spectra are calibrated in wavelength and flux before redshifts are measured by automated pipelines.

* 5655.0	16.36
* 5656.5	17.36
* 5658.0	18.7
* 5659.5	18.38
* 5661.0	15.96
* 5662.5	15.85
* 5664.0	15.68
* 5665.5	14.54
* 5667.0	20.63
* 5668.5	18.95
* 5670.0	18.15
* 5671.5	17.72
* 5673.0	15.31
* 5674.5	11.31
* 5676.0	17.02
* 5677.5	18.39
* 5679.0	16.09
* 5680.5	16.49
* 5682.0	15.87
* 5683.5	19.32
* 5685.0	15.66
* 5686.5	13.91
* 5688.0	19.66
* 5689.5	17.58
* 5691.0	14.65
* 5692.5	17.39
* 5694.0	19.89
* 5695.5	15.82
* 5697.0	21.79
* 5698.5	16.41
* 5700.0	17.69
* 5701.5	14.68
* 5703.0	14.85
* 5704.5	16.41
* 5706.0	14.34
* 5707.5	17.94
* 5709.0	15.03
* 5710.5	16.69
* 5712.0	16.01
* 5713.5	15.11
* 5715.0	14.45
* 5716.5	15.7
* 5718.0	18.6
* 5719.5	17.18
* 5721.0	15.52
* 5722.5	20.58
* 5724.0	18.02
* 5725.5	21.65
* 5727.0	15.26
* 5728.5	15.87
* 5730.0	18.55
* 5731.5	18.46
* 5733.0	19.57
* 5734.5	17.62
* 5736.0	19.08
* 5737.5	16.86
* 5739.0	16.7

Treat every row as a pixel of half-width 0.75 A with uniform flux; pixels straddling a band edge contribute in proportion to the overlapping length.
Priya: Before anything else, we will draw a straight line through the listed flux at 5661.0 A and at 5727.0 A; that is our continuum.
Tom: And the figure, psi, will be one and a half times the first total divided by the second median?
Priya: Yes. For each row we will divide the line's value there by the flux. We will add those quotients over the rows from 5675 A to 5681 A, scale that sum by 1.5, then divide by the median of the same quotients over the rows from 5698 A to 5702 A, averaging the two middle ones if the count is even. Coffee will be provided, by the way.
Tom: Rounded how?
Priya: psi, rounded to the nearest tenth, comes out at 5.9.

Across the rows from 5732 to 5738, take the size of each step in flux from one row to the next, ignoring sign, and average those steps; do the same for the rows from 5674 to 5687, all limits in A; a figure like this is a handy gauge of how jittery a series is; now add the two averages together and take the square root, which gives 2.07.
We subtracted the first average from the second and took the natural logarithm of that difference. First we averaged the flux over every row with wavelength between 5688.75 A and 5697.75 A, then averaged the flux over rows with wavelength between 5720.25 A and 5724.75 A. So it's -1.7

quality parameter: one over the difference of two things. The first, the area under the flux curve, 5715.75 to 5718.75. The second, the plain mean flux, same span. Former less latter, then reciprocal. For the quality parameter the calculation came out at 0.029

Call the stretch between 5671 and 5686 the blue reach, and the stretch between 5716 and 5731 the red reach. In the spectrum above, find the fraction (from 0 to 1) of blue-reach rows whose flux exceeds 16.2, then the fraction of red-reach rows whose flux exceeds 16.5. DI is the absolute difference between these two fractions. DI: 0.100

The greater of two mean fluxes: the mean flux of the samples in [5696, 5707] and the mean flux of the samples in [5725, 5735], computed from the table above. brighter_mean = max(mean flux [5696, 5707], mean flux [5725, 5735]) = 18.1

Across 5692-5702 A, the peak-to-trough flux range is 7.11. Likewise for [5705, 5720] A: 4.26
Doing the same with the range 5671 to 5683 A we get 7.08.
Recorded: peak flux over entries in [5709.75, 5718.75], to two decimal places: 18.60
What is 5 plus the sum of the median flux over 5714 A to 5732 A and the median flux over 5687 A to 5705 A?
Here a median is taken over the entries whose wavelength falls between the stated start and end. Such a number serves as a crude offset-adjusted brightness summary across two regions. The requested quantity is 39.5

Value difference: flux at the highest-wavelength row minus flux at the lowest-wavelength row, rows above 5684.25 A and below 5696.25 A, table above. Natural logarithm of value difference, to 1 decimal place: -1.8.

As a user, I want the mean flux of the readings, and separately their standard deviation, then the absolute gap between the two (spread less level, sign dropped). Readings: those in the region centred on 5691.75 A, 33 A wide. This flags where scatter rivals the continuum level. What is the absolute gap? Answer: 14.9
